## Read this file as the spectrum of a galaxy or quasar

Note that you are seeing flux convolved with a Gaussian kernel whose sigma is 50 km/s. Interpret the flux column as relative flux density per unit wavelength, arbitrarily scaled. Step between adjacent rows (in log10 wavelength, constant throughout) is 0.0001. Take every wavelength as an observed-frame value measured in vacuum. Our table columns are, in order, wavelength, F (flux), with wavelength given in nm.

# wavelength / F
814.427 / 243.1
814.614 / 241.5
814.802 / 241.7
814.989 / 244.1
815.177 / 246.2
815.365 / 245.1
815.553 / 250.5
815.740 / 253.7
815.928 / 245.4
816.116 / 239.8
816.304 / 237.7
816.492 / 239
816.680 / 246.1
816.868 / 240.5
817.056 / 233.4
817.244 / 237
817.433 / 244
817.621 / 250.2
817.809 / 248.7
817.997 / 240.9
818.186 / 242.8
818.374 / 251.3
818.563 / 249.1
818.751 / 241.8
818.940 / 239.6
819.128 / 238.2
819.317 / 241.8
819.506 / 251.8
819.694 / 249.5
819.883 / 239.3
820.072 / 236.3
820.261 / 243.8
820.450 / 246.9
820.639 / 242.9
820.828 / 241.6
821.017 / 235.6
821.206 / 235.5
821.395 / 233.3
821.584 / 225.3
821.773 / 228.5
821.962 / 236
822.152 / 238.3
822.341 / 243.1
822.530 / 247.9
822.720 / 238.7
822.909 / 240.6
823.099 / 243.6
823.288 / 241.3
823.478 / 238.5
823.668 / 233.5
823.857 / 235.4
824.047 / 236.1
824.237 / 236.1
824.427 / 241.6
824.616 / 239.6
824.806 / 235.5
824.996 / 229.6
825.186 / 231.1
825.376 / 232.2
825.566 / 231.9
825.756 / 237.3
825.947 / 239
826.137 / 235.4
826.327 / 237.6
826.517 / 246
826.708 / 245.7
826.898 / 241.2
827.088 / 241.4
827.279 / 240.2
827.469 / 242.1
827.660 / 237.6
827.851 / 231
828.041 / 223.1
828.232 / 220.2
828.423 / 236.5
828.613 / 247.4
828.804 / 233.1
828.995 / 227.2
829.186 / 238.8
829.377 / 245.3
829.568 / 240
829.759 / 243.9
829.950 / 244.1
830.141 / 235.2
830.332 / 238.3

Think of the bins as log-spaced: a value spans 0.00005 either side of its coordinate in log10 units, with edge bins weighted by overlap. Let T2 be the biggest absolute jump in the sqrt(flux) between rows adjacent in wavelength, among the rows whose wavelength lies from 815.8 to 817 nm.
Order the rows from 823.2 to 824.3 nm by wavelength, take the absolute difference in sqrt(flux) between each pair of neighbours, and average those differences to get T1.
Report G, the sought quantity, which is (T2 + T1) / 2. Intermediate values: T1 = 0.07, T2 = 0.228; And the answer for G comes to 0.148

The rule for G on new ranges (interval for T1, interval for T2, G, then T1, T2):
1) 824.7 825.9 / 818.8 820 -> 0.210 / 0.09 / 0.326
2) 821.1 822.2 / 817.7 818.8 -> 0.212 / 0.15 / 0.270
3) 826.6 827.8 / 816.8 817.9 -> 0.155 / 0.08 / 0.231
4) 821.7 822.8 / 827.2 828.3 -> 0.223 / 0.18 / 0.262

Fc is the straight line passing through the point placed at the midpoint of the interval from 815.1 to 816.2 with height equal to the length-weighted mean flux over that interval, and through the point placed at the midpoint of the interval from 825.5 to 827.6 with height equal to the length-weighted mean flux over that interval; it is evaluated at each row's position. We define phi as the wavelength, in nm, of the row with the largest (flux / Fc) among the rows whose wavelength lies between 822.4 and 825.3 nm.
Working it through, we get 822.530 nm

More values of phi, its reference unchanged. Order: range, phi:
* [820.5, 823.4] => 822.530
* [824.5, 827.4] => 826.517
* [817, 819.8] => 819.506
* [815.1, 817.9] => 815.740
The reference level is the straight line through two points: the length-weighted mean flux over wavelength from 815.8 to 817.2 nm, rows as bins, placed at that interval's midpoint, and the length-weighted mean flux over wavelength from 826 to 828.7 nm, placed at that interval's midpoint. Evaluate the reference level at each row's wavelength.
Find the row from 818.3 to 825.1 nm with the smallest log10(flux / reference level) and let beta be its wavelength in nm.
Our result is 821.584 nm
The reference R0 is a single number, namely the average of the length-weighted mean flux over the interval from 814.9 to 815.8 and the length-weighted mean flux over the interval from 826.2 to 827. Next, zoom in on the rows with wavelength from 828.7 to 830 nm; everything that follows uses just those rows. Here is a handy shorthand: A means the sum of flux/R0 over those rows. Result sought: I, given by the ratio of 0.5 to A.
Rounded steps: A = 6.82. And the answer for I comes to 0.073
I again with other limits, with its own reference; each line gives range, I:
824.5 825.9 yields 0.075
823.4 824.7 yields 0.074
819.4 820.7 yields 0.072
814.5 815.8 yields 0.071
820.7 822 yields 0.075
